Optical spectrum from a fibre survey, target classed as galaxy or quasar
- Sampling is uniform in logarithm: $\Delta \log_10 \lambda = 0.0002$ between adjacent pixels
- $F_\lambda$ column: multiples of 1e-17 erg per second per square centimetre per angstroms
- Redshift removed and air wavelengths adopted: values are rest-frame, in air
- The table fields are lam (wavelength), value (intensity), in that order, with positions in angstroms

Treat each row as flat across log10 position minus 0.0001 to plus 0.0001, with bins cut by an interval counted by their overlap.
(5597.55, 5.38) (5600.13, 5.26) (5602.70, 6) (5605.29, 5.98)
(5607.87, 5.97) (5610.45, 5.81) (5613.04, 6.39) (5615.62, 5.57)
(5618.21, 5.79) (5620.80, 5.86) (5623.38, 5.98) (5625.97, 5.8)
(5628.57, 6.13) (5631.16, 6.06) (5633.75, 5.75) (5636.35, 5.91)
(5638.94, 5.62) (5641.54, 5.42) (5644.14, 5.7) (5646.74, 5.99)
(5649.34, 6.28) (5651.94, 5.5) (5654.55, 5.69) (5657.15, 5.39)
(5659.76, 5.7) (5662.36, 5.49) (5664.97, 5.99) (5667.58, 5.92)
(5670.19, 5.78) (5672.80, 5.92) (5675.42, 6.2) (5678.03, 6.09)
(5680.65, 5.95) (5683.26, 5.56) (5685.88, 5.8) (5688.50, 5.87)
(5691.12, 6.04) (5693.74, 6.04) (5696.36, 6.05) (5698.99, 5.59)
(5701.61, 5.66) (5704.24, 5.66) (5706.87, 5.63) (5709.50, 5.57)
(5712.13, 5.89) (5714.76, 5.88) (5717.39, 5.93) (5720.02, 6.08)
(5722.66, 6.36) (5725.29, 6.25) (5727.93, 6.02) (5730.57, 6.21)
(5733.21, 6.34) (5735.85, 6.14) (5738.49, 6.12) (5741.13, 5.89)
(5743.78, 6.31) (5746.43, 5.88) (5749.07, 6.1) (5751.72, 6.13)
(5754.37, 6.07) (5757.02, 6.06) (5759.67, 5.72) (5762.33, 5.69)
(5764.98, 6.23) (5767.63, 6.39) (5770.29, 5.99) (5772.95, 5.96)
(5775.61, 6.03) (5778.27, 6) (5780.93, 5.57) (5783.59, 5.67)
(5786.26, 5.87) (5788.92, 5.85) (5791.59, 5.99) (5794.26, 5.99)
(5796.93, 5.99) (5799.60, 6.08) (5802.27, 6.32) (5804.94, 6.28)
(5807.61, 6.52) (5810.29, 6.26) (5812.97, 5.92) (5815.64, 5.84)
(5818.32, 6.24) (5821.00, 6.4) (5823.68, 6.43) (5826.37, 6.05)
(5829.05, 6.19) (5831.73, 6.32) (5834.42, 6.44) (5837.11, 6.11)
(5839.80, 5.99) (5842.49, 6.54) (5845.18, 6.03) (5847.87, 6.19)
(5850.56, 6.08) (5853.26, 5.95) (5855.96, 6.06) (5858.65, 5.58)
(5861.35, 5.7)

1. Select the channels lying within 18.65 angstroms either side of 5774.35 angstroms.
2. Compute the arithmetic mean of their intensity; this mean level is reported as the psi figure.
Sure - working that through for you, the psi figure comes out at 5.93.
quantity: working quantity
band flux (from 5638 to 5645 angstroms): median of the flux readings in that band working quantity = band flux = 5.62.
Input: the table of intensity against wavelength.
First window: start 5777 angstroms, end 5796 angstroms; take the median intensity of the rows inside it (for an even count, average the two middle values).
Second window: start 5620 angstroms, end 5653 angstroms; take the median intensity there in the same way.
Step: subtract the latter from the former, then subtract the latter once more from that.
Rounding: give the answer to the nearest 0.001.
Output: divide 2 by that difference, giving -0.342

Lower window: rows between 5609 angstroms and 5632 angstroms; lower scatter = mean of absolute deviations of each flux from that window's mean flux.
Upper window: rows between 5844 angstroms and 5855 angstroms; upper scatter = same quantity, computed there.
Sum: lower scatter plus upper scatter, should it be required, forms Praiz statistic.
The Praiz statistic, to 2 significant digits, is 0.26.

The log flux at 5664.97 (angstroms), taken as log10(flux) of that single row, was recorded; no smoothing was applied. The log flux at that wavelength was 0.777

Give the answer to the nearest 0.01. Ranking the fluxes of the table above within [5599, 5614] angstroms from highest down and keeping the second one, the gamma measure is 6.00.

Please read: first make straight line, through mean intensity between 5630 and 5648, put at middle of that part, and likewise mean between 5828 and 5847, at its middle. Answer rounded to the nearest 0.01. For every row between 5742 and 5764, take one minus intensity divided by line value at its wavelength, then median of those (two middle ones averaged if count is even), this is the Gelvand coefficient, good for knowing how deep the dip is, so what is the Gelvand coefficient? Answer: 0.00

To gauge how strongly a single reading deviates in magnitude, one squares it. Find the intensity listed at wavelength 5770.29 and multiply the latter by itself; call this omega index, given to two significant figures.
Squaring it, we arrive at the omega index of 36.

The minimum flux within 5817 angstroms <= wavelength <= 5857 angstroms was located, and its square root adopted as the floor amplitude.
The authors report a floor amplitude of 2.44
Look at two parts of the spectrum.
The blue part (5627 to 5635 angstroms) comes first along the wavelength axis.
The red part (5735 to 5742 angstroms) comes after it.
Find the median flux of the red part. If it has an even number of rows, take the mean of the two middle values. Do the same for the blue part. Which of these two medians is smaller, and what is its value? 6.06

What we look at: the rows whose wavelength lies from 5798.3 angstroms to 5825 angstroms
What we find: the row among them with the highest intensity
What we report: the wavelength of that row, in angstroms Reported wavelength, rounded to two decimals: 5807.61 angstroms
